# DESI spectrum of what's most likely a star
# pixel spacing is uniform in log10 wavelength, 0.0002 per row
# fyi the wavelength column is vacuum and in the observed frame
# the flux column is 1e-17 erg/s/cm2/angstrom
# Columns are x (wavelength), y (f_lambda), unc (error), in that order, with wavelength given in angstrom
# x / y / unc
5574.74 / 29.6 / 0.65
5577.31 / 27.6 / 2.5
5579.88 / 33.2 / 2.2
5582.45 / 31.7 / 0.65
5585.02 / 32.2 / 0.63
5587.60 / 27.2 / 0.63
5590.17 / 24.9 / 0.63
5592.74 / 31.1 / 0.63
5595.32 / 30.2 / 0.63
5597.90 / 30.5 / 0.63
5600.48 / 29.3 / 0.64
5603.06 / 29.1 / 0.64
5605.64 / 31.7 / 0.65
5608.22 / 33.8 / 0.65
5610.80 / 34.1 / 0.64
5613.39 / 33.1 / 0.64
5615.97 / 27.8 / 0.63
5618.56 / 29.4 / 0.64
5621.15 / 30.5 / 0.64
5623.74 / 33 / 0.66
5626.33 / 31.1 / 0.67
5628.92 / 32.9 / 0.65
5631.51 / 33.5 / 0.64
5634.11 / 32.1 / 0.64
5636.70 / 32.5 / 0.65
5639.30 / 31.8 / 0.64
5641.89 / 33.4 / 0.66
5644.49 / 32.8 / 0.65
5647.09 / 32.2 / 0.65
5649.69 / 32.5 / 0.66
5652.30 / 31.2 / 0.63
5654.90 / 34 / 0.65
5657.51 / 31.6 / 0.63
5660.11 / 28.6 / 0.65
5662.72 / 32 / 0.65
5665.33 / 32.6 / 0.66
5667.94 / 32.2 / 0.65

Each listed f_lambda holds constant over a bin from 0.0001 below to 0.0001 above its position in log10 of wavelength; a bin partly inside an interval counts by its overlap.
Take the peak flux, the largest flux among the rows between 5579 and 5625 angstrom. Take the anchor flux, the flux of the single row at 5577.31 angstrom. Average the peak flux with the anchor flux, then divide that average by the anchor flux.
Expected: 1.12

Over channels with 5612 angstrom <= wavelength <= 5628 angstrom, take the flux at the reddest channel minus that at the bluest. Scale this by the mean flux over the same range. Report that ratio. -0.06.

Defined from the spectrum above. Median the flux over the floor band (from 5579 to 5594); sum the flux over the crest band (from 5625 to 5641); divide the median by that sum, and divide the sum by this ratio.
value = 1197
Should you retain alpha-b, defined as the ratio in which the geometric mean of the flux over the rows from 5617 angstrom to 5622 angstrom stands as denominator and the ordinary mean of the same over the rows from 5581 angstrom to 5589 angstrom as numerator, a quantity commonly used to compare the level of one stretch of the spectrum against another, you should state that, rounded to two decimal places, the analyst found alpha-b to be 1.01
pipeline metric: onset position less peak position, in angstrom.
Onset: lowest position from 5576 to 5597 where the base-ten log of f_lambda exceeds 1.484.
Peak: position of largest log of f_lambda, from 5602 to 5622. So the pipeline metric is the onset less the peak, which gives -30.9 angstrom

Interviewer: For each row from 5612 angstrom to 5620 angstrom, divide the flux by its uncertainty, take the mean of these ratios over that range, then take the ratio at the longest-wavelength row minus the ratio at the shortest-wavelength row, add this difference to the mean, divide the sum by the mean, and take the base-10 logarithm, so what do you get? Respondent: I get -0.06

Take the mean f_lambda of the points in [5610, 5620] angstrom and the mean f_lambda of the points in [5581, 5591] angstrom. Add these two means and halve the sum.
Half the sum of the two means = 30.1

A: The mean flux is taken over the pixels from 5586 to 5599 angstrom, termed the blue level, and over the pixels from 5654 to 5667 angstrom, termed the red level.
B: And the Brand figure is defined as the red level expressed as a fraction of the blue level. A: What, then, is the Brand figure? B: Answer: 1.10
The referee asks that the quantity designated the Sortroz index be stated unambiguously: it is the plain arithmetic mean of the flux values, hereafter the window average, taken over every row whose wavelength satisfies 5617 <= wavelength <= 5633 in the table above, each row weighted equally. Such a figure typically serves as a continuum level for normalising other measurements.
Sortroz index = 31.7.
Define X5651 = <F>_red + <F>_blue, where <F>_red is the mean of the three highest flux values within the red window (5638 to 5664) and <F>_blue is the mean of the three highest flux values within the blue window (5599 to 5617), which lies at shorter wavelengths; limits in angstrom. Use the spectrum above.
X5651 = 67.1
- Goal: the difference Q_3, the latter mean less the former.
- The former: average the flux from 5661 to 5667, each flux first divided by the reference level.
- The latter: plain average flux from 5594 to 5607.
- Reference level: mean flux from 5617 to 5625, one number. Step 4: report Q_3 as 29.1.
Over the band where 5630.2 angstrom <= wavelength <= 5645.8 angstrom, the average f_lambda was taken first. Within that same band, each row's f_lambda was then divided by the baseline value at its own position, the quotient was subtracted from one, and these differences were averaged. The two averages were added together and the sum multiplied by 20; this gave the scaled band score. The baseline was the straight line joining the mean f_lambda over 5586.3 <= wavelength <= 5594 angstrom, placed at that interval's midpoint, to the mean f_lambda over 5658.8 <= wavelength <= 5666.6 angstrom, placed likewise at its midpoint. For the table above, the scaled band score 652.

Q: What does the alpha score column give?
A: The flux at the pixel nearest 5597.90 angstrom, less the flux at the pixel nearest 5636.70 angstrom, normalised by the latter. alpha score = -0.062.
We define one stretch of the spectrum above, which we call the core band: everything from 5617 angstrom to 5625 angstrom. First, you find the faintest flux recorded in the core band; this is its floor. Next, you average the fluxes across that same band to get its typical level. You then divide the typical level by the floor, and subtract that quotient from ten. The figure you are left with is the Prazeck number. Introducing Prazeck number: 8.95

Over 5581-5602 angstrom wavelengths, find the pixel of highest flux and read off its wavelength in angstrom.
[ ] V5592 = 5585.02 angstrom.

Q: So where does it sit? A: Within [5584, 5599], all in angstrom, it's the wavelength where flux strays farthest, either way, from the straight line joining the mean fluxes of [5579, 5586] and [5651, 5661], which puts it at 5590.17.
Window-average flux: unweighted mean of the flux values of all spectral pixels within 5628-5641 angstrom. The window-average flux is 32.6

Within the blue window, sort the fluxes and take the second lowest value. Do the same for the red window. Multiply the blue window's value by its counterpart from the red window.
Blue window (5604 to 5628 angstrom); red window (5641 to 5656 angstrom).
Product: 947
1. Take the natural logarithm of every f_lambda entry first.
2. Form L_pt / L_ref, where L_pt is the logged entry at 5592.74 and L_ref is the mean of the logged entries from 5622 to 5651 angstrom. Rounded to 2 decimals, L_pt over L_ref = 0.99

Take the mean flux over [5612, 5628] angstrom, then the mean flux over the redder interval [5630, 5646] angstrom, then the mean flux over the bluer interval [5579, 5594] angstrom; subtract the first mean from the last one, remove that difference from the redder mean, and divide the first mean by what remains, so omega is 0.92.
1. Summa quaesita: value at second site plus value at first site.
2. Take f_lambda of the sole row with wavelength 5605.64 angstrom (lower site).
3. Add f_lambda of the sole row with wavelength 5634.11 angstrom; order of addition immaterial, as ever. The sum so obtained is 63.8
